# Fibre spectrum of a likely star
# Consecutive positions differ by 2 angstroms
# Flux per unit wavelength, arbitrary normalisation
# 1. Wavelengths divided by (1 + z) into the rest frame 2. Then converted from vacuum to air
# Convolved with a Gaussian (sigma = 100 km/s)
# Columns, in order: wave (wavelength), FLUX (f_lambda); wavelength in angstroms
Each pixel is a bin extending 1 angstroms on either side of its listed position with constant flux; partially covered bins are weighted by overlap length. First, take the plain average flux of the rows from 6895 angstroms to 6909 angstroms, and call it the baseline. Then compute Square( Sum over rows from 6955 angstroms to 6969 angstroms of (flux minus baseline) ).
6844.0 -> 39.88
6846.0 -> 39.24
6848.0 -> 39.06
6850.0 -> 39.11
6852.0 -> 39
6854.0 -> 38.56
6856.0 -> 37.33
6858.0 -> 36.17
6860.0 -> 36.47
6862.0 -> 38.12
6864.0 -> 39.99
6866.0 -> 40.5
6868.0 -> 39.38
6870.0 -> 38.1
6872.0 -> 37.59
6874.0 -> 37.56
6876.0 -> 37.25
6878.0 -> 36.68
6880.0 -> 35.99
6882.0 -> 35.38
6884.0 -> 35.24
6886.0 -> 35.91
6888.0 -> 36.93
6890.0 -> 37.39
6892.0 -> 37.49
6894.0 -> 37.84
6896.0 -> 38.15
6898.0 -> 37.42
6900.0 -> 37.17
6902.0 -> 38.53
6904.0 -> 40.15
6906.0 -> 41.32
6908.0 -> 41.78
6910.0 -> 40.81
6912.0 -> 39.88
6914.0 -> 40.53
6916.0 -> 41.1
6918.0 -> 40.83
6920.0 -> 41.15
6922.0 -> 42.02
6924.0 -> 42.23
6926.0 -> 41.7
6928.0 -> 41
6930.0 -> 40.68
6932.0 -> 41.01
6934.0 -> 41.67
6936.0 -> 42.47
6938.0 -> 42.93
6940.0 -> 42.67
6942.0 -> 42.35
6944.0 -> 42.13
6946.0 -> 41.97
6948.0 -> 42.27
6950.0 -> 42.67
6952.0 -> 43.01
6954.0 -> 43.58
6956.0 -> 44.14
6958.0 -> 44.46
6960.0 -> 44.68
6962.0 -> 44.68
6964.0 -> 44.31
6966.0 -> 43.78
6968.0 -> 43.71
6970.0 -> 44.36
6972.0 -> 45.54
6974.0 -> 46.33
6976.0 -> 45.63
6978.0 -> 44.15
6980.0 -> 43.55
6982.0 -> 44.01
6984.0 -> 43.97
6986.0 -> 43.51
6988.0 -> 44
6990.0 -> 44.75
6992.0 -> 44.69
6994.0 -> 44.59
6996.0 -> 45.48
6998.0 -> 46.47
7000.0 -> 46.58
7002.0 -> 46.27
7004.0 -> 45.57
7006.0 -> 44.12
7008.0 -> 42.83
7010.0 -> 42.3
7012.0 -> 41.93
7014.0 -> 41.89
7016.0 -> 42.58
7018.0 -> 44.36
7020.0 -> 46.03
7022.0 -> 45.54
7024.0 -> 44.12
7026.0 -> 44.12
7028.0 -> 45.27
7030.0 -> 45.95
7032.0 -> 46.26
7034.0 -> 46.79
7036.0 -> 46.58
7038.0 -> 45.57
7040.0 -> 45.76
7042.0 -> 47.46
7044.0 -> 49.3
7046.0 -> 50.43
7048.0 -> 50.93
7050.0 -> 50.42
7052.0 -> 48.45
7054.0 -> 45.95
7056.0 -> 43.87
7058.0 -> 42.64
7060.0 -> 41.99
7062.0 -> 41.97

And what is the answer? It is 1242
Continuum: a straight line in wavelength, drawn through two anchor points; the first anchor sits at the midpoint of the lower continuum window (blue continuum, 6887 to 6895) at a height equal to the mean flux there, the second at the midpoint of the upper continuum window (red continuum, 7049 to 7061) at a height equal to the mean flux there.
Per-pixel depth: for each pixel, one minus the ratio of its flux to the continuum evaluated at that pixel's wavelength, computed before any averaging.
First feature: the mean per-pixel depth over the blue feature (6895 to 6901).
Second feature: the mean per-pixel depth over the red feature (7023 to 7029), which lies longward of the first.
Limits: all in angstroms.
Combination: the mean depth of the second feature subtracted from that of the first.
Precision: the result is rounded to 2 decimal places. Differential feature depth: 0.01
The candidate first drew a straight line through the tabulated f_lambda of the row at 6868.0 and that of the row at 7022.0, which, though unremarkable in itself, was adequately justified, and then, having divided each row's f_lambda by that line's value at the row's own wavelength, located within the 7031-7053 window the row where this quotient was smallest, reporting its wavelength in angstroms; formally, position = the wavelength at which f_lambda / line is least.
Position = 7038.0 angstroms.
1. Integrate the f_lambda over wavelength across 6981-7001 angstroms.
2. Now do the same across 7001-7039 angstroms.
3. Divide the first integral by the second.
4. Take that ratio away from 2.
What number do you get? 1.5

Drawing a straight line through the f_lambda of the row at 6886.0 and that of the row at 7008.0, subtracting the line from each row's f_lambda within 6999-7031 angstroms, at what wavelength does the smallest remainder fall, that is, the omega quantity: 7014.0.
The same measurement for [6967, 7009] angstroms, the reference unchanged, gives 7008.0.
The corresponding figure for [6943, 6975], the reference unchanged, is 6946.0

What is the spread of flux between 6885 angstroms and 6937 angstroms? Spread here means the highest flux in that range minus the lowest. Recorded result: 7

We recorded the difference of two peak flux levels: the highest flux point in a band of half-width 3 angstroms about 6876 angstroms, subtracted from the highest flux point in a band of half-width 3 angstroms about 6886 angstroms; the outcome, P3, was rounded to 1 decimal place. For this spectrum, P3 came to -0.6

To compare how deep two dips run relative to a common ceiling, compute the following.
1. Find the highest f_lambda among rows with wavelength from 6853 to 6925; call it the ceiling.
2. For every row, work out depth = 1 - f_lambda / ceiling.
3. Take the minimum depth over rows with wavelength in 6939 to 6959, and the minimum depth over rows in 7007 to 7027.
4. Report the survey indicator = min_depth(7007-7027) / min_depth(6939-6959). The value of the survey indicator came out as 1.7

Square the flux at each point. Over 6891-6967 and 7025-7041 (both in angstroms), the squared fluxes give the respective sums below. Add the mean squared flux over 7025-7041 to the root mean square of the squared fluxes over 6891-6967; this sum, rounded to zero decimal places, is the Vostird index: 3831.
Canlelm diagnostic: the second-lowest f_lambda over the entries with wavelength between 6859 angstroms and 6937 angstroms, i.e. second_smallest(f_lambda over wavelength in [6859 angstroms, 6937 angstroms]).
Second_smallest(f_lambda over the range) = 35.38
